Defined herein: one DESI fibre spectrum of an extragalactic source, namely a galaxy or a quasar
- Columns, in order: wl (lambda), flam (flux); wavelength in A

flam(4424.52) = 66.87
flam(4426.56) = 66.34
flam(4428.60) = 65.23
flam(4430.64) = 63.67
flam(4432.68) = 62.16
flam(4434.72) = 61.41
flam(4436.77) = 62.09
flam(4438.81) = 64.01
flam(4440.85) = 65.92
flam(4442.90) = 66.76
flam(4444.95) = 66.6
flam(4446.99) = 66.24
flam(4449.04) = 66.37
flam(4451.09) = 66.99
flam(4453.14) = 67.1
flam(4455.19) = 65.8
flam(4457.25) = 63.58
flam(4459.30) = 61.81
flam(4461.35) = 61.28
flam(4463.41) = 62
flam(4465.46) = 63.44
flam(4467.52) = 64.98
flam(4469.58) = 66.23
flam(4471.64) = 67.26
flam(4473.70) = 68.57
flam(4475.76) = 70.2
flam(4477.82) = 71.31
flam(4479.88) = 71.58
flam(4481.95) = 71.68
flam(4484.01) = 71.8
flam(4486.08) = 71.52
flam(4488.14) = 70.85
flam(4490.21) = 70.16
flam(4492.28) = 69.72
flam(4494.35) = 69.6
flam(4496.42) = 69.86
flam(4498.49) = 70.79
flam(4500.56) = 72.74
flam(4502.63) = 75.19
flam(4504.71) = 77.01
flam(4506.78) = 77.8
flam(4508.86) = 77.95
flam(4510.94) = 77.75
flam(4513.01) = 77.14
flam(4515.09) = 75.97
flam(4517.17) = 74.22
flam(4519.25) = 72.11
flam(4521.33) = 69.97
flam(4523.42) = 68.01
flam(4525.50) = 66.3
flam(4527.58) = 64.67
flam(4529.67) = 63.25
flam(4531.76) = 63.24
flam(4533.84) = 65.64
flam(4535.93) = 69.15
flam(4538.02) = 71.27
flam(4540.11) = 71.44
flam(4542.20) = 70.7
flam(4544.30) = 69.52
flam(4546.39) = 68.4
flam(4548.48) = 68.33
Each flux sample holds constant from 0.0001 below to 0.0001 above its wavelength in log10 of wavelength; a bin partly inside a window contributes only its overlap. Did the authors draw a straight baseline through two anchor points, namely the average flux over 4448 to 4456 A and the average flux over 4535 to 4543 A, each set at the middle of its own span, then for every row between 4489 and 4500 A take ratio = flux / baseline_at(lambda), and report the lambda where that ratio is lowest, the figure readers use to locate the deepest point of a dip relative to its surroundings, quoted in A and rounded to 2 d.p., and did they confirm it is 4494.35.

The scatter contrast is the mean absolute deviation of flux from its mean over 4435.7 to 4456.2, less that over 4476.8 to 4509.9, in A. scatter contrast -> -1.20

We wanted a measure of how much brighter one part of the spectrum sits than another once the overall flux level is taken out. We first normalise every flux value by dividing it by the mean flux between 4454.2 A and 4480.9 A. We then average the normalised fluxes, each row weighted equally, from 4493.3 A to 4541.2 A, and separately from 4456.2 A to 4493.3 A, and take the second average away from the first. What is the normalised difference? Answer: 0.06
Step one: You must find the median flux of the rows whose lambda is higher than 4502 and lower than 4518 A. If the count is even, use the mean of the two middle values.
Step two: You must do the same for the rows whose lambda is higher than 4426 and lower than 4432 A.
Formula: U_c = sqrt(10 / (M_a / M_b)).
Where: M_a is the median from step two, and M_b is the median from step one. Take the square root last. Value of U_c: 3.44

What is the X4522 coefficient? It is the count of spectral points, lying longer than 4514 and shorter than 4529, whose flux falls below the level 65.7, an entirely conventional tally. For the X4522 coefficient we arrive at 1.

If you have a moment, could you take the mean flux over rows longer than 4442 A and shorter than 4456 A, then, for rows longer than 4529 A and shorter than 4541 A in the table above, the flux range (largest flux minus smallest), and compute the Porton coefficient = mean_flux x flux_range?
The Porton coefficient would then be 546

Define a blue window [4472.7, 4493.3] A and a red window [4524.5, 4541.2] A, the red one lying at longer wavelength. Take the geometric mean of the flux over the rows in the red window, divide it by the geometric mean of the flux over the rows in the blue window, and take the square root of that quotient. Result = 0.97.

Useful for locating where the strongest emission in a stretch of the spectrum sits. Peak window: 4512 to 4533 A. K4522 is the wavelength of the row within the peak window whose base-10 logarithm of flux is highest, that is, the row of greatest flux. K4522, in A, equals 4513.01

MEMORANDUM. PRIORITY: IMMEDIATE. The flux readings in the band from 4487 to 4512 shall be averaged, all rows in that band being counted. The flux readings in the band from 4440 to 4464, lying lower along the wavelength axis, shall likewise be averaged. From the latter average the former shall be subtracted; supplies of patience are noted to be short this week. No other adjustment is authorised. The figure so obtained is -8.2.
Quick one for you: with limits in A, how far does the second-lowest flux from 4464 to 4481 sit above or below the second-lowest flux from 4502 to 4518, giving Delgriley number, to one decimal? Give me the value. -10.2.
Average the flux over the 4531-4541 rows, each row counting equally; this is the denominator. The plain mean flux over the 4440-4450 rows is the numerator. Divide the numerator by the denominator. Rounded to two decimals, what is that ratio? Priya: 0.97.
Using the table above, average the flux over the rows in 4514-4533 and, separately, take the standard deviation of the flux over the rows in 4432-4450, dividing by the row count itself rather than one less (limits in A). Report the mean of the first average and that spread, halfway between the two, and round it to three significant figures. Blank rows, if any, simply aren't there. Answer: 35.4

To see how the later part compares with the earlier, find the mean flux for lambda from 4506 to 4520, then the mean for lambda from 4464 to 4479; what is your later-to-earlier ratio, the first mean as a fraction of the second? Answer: 1.13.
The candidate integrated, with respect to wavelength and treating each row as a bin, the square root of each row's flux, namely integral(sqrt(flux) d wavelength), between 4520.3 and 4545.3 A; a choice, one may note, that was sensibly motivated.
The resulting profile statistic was 206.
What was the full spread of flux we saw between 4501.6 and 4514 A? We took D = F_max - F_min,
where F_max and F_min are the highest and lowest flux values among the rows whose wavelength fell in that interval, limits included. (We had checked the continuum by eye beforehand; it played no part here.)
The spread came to 2.8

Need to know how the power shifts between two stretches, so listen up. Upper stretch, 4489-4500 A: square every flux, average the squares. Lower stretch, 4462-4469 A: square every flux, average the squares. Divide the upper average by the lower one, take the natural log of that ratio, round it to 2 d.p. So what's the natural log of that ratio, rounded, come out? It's 0.20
